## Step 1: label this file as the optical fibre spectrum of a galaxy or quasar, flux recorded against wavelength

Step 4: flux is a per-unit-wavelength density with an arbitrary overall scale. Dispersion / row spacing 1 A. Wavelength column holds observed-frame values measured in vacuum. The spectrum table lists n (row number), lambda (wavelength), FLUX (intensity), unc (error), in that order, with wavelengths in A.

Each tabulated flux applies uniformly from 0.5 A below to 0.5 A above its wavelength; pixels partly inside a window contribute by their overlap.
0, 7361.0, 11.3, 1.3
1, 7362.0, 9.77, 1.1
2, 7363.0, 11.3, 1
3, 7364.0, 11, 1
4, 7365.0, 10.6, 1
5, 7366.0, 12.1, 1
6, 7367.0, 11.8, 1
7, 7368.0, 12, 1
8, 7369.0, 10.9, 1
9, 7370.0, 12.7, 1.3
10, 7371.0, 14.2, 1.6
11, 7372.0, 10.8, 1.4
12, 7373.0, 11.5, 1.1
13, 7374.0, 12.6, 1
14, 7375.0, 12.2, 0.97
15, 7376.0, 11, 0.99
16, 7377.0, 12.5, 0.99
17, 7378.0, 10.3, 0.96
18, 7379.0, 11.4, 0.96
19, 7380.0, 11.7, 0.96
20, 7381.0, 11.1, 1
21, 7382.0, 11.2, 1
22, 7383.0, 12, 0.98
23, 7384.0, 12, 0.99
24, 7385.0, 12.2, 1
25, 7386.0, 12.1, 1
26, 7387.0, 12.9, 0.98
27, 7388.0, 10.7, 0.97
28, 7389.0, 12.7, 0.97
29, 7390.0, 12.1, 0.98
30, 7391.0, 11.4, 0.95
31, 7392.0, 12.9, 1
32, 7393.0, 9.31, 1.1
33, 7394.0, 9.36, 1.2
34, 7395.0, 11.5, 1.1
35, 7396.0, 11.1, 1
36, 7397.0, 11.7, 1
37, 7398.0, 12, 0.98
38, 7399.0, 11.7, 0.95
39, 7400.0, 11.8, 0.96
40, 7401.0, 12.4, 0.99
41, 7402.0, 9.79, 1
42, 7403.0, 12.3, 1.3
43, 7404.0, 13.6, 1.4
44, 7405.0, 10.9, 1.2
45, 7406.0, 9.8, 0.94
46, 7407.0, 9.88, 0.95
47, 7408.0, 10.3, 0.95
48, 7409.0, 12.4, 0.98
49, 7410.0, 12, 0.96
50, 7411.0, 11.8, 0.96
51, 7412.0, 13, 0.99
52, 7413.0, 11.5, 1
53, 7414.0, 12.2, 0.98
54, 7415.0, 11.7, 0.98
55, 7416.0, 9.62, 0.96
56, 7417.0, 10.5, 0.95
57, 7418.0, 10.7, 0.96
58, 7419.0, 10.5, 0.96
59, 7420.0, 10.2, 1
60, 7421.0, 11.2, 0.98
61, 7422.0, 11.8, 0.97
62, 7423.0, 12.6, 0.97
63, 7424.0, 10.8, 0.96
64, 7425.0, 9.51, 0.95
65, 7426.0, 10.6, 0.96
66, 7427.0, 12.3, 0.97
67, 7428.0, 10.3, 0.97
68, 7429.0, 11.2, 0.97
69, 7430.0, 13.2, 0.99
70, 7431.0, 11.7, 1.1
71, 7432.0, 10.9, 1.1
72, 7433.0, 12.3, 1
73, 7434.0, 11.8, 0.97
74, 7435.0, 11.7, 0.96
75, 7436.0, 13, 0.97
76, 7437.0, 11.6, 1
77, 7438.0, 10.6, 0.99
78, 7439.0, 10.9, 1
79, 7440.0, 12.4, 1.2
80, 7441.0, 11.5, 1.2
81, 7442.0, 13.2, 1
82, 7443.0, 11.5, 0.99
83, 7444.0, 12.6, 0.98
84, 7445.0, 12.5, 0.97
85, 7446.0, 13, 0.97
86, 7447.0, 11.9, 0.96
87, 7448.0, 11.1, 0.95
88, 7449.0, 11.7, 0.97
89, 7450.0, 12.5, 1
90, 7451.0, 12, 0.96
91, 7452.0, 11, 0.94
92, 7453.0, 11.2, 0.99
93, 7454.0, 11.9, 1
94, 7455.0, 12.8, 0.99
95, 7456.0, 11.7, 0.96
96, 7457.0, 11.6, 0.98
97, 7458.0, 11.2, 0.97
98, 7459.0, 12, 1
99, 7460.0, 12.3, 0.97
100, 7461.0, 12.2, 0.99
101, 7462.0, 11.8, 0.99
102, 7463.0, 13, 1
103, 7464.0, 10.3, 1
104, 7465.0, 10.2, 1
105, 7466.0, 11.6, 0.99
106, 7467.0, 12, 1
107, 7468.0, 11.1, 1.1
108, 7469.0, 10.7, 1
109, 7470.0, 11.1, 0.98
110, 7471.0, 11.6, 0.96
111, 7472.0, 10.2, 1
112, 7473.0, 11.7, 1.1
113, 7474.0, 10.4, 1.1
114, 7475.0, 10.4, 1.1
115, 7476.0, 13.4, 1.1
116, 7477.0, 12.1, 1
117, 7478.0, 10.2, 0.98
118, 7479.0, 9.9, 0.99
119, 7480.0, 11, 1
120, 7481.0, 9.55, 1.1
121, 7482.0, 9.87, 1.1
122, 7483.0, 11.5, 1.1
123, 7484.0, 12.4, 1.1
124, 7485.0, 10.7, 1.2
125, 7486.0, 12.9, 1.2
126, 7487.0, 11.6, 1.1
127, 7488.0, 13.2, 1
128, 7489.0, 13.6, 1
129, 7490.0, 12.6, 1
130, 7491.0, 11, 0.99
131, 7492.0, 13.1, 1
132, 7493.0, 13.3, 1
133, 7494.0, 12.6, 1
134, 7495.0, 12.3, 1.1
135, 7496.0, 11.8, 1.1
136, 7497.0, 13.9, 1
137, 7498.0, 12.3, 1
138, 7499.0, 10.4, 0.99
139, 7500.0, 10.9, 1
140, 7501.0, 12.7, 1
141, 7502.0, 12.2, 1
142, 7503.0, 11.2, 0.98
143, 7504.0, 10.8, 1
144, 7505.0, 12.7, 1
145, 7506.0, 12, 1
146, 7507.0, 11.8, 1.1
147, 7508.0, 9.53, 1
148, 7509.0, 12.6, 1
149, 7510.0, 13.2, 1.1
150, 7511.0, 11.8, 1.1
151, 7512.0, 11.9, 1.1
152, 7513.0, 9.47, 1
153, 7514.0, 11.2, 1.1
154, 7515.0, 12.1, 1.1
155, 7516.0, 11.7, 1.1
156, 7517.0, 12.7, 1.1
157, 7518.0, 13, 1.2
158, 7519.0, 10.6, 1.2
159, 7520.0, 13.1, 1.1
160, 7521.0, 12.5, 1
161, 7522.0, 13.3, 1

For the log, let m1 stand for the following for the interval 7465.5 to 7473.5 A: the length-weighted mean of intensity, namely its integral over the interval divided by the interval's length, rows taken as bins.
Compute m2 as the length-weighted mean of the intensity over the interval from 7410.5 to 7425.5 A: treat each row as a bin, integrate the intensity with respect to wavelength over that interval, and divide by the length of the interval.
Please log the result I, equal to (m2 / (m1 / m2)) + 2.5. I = 13.6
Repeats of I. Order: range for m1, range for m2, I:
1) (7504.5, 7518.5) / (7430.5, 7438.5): 14.1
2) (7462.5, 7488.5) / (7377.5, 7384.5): 14.0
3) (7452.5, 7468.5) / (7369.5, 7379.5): 14.7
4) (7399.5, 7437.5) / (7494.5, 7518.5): 14.8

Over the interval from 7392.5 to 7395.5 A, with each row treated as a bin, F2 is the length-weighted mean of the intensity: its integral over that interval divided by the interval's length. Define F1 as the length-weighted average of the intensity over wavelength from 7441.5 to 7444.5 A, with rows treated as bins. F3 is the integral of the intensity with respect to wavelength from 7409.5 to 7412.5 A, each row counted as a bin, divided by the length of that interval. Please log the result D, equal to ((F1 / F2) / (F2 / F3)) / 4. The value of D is 0.38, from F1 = 12.4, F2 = 10.1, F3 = 12.3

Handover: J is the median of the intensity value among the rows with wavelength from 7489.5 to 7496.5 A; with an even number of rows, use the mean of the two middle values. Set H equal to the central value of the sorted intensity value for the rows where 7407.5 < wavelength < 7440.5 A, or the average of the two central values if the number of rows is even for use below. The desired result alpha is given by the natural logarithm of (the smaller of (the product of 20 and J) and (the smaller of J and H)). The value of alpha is 2.45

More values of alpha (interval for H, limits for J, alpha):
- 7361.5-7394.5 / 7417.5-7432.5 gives 2.39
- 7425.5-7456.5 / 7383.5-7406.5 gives 2.46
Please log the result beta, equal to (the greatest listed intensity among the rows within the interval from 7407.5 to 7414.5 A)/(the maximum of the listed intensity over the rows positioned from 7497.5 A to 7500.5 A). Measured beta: 1.06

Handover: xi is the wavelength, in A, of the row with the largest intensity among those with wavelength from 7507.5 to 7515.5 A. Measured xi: 7510.0 A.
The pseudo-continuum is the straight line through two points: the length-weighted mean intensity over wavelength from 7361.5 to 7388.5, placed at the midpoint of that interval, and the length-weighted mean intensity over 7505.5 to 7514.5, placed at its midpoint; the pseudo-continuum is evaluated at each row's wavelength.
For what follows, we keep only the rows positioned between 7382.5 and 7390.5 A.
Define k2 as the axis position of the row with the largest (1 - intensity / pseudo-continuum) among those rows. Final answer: 7388.0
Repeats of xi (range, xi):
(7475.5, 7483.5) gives 7476.0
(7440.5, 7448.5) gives 7442.0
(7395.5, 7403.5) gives 7401.0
